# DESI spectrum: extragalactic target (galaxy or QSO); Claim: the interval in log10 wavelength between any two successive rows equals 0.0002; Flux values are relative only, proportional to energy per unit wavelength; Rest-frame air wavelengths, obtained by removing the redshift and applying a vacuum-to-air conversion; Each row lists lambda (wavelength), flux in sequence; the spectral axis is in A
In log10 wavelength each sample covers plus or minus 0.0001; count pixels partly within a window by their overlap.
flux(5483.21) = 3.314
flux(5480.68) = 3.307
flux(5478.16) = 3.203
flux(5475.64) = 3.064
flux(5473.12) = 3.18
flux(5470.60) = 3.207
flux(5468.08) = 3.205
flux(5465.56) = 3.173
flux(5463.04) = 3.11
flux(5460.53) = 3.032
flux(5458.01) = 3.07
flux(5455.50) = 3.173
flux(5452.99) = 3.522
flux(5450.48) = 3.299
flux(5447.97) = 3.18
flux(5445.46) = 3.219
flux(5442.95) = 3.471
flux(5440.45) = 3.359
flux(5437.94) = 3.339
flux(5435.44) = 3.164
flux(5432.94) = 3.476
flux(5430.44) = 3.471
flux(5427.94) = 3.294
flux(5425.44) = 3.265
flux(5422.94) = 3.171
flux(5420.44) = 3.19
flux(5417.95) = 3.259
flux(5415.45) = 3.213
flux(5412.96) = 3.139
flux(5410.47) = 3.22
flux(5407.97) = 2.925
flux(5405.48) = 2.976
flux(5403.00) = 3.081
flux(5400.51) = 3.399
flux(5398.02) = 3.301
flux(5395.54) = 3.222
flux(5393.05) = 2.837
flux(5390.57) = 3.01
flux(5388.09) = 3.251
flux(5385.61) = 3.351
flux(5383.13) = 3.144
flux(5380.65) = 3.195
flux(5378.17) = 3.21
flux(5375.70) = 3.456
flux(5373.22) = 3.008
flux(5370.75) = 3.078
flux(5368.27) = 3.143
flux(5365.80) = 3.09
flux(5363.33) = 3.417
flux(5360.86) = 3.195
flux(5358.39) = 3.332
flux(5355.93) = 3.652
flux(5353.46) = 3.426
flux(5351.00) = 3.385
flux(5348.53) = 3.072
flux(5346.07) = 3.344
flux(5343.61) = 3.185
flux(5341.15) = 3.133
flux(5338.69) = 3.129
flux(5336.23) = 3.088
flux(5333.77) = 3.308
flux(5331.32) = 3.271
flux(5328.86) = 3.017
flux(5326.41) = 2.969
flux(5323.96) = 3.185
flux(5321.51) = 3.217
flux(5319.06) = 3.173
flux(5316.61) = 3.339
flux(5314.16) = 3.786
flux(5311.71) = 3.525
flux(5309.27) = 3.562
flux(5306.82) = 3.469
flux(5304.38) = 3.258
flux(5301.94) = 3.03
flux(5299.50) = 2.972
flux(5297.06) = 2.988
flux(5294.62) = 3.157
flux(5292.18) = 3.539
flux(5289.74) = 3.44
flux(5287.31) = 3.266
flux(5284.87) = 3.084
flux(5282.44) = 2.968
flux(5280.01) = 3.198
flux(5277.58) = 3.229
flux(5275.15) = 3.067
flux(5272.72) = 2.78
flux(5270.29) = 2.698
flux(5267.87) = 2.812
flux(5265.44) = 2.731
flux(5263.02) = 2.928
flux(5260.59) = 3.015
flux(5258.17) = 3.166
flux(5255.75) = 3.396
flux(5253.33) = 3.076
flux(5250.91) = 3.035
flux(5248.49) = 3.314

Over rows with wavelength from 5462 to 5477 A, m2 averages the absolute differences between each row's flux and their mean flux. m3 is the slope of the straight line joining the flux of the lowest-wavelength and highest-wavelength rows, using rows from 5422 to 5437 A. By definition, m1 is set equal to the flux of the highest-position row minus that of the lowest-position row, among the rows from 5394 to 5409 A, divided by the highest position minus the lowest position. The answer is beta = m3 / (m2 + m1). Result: -0.02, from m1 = -0.02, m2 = 0.046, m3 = 0.00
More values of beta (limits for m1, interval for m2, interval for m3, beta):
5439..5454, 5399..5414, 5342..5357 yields 0.27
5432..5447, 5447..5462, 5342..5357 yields 0.34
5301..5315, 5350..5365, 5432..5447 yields -0.13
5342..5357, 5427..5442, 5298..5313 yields 0.37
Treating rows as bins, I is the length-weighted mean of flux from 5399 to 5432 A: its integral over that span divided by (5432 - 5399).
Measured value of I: 3.20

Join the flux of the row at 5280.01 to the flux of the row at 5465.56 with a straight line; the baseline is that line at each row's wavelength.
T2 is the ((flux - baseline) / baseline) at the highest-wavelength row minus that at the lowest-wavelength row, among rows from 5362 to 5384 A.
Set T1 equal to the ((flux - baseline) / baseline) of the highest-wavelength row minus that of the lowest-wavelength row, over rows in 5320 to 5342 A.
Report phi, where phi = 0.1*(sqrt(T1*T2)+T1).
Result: 0.002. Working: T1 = -0.03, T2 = -0.08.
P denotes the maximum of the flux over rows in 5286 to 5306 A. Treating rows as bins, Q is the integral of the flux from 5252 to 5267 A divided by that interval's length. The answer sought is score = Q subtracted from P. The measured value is 0.49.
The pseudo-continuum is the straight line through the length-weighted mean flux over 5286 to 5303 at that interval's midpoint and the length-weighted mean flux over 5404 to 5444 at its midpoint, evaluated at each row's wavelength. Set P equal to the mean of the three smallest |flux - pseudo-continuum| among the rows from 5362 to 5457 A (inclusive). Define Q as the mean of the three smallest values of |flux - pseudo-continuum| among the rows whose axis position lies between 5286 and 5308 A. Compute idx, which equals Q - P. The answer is 0.04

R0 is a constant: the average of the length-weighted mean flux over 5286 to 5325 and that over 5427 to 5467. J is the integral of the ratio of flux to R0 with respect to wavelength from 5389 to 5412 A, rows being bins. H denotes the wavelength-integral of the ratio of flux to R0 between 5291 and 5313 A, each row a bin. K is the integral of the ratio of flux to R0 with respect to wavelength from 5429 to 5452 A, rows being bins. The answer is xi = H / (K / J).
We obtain 20.5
